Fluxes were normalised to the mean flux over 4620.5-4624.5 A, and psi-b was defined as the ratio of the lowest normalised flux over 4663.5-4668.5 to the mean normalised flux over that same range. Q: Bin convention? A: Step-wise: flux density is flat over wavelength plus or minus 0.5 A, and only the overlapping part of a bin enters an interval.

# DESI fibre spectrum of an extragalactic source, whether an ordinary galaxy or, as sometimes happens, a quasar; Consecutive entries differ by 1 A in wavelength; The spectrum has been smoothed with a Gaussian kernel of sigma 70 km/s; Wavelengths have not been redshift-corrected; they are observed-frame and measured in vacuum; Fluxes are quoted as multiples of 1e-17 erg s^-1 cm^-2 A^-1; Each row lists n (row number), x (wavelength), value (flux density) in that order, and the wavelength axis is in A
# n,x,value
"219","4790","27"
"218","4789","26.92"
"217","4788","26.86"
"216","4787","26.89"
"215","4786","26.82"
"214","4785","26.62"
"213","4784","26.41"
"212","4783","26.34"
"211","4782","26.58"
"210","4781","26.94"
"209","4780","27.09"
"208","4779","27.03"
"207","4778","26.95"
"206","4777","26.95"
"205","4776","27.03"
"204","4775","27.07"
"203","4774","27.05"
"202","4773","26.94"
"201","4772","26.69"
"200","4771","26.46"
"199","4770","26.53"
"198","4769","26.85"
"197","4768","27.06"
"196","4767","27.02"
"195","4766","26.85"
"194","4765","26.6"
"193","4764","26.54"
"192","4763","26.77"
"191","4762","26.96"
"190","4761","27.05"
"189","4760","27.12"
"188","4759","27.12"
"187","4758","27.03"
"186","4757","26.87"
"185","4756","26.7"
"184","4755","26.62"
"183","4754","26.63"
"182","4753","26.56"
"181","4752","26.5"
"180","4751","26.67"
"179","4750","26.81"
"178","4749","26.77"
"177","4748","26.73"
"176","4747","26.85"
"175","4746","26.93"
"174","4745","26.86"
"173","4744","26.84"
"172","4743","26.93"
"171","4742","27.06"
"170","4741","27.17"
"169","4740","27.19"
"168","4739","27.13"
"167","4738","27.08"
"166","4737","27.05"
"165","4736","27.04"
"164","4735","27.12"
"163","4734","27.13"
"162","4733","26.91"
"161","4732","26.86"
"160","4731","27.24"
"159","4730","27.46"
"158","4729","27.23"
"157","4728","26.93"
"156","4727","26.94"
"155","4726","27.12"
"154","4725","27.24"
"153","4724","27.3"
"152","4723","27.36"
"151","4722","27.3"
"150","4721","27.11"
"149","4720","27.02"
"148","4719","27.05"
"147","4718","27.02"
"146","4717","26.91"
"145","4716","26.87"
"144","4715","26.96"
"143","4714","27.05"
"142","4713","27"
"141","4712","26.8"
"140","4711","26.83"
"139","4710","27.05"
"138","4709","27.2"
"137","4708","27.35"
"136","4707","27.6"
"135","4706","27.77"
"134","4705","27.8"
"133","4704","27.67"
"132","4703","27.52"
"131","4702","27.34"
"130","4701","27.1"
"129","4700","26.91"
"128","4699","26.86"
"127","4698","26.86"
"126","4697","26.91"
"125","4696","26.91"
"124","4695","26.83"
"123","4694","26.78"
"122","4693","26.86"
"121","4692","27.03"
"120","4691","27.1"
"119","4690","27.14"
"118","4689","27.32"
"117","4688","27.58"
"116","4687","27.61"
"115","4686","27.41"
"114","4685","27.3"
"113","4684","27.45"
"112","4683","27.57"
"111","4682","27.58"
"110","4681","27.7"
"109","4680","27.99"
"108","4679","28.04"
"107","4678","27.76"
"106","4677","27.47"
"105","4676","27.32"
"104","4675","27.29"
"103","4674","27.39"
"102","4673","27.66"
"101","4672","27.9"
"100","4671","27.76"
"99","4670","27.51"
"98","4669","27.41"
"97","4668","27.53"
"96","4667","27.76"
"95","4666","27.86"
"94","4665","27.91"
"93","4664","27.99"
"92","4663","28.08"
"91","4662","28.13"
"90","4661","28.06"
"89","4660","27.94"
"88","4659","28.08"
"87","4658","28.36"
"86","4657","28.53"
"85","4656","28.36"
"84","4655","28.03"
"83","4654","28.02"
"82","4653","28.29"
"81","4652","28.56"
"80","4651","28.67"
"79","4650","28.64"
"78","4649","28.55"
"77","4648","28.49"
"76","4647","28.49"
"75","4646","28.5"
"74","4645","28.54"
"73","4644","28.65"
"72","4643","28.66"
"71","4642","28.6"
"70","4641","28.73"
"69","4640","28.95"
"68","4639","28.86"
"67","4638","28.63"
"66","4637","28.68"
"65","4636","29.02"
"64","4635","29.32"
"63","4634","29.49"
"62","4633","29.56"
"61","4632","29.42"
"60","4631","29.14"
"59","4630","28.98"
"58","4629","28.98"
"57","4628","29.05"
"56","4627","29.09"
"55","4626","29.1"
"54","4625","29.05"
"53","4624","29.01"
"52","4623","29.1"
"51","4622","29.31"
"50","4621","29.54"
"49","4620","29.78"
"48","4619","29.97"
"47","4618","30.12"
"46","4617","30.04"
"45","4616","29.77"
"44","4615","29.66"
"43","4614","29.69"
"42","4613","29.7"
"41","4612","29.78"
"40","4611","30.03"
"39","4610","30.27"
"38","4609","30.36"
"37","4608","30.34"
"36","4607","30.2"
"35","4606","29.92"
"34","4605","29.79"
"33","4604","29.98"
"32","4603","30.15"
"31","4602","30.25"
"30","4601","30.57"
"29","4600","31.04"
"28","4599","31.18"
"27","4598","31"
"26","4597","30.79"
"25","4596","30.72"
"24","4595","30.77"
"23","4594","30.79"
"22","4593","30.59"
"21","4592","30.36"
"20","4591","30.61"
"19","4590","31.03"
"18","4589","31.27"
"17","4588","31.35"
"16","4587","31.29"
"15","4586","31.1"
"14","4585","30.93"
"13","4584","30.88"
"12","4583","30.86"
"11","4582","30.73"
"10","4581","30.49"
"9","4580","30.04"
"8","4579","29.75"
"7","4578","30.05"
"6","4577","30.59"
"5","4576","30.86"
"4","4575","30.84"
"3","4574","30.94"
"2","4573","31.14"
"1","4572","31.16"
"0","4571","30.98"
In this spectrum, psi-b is 0.990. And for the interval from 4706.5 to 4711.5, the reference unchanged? 0.986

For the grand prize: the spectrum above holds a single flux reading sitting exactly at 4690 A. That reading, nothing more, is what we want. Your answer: 27.14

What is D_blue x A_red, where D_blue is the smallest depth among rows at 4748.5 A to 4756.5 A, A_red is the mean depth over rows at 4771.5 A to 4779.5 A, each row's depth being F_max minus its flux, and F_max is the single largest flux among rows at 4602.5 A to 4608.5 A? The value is 12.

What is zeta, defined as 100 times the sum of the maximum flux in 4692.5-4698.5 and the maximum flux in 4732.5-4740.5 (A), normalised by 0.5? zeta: 10820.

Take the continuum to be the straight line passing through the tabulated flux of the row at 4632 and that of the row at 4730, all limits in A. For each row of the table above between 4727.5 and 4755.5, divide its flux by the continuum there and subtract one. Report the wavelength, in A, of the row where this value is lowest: 4728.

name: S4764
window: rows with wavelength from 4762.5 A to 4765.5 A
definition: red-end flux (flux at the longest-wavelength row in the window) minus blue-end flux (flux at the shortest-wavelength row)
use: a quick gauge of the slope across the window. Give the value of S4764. -0.17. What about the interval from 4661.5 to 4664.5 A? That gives -0.14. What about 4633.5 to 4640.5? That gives -0.54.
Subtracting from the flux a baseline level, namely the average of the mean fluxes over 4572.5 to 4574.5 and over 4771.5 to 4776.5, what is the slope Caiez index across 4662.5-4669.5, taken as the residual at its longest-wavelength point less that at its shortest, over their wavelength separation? -0.11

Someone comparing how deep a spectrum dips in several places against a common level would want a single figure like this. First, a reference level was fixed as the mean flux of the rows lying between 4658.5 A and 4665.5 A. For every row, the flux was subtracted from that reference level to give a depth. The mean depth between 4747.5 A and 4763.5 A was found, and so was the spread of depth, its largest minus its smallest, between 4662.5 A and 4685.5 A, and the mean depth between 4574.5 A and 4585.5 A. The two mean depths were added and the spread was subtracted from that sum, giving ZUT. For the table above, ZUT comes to -2.1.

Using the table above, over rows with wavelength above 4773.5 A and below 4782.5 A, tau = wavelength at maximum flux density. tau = 4780 A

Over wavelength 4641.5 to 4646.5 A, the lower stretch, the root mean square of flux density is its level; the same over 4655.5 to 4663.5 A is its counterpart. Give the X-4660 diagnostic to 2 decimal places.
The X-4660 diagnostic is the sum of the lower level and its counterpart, 56.78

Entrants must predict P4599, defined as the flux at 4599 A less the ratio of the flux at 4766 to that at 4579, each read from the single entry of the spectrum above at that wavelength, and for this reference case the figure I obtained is 30.3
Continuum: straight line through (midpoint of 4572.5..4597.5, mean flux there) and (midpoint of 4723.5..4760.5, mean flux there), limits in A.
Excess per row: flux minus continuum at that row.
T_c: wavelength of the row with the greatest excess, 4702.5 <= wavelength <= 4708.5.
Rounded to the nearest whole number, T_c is 4705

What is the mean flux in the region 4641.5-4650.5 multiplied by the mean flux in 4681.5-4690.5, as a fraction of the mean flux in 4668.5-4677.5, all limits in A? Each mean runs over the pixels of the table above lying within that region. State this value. 28.5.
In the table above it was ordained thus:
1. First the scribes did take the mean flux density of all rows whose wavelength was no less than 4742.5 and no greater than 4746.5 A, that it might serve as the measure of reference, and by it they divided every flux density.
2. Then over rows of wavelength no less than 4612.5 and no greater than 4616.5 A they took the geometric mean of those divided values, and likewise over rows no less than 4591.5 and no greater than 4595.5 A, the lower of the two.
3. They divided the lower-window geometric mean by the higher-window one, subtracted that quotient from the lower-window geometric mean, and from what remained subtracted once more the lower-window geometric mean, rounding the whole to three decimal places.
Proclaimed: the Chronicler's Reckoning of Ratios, -1.031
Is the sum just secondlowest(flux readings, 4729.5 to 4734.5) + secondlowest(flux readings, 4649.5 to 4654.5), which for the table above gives 55.2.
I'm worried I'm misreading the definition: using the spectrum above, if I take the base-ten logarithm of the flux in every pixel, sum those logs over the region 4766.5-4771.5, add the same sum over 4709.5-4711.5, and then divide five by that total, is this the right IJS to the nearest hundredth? 0.50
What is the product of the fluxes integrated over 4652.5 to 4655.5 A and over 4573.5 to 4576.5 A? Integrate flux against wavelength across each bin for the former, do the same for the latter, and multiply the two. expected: 7813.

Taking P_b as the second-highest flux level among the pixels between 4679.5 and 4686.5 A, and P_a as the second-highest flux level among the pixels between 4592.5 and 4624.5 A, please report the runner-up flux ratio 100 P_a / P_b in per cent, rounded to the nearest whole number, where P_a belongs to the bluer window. 112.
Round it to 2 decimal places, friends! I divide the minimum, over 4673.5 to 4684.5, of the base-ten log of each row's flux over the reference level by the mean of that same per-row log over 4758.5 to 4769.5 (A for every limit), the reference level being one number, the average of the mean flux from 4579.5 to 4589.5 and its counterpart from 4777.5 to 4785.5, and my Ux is 0.79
